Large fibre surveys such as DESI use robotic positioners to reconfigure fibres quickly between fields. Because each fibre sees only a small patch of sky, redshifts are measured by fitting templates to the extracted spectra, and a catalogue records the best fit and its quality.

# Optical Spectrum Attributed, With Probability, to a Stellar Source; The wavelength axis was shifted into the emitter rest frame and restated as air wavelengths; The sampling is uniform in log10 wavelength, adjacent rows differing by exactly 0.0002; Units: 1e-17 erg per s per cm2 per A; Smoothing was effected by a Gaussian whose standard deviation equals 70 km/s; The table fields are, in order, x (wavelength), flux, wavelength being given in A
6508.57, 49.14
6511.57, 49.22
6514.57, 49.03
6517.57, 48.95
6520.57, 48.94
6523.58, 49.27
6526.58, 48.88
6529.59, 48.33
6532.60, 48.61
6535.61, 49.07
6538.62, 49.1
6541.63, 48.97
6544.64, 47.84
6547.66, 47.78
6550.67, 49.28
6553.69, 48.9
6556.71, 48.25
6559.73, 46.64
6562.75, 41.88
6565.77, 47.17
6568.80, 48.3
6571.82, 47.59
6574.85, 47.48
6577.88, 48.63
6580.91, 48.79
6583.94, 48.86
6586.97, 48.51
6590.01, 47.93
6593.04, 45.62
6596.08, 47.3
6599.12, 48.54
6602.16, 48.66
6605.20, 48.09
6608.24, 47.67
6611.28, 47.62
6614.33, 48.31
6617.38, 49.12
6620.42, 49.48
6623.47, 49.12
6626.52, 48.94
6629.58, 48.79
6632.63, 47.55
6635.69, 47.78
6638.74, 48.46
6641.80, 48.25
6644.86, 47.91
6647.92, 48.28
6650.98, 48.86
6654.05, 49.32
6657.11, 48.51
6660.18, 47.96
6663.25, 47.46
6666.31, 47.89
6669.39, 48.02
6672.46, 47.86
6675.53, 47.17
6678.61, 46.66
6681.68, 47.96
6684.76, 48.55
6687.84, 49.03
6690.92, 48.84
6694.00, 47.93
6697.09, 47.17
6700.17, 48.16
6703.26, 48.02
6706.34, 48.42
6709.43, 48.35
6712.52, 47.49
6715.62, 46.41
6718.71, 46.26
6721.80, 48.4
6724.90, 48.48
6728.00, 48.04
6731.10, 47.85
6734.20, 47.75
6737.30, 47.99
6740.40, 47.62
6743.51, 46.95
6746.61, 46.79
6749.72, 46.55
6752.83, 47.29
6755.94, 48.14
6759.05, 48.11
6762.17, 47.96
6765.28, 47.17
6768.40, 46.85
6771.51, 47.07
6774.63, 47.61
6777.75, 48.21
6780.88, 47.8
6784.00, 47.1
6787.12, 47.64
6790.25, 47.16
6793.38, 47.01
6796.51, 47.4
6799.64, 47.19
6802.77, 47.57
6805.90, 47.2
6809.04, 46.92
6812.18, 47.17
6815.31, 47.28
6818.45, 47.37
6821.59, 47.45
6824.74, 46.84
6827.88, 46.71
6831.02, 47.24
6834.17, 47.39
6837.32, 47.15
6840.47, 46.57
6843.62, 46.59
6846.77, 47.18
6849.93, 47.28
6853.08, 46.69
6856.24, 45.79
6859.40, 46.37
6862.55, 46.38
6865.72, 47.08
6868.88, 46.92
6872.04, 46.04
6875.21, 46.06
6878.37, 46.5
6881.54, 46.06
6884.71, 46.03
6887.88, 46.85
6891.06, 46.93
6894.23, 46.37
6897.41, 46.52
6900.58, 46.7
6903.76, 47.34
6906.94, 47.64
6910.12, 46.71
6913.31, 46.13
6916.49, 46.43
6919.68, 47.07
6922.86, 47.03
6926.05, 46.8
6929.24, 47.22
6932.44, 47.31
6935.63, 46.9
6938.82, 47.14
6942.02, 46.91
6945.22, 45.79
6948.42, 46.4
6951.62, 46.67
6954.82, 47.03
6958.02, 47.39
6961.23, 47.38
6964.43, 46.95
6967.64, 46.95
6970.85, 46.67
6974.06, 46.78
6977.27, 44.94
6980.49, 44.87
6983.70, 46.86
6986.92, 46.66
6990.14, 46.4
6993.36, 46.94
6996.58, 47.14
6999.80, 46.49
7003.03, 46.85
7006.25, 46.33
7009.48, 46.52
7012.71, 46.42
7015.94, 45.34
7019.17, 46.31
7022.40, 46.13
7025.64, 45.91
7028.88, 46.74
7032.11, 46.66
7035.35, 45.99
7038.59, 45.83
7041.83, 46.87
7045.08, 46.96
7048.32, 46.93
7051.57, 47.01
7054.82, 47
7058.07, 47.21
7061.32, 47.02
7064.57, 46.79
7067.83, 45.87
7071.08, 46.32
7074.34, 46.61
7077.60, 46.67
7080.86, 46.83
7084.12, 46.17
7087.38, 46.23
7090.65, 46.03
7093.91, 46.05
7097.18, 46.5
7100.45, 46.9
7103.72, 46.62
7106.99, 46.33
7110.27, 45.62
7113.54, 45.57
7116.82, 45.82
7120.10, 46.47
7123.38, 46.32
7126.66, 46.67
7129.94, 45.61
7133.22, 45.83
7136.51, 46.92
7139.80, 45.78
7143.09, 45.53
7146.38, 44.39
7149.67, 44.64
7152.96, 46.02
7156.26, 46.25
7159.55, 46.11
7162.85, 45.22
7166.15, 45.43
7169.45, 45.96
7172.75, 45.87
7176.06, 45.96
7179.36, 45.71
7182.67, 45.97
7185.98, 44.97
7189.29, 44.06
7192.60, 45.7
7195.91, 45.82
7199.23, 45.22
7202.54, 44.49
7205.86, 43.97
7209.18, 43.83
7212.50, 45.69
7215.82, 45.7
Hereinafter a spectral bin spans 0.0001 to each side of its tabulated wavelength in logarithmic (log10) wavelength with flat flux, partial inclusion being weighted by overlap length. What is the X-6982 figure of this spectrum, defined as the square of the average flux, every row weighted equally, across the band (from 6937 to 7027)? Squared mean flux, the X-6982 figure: 2163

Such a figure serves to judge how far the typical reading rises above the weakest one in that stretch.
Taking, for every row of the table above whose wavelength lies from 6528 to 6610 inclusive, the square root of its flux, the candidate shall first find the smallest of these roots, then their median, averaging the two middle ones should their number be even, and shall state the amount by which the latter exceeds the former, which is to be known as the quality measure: 0.48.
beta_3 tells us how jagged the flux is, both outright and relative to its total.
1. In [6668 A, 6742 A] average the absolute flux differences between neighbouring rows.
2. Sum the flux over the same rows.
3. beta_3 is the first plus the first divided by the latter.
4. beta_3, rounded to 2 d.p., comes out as 0.56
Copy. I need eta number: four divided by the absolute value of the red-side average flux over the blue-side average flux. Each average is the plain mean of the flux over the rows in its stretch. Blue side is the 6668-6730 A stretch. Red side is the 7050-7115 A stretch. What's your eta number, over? 4.12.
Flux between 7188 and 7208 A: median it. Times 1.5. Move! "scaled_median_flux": 67.3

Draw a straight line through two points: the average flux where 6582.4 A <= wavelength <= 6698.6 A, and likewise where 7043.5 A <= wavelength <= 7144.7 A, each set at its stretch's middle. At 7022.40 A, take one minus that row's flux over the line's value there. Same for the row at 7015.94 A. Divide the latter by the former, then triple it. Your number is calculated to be 8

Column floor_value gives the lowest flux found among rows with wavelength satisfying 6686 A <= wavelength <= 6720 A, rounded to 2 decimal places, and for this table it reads 46.26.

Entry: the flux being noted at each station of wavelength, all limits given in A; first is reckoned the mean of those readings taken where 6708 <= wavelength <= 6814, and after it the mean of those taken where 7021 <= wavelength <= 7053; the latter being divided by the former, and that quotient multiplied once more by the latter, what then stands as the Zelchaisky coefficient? 45.6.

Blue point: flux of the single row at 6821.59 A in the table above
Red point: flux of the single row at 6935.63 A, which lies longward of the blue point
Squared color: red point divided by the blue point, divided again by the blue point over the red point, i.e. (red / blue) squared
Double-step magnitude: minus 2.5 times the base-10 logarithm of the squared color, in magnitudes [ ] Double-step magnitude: 0.025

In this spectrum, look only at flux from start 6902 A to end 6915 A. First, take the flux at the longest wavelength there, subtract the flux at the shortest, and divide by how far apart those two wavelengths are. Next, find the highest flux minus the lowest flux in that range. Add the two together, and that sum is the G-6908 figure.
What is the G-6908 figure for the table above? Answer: 1.38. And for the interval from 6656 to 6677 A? 1.27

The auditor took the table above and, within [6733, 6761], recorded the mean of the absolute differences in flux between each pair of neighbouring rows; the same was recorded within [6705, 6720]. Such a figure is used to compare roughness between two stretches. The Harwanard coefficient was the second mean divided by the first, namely 1.3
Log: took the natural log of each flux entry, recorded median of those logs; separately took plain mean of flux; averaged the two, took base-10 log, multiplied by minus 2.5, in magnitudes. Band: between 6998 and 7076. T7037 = -3.50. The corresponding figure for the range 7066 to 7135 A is -3.50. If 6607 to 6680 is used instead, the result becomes -3.54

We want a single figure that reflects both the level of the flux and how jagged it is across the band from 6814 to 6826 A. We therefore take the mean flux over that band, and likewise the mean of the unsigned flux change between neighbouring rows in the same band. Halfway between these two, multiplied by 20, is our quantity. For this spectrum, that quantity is 475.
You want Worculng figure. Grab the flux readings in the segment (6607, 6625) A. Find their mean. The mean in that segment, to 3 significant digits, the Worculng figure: 48.6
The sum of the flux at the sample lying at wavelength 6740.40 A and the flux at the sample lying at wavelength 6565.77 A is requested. 94.8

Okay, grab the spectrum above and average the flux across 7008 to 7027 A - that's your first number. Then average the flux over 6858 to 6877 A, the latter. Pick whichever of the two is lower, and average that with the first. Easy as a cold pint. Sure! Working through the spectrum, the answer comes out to 46.10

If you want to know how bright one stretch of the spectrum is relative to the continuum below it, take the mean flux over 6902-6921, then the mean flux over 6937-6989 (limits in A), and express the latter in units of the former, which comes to 0.994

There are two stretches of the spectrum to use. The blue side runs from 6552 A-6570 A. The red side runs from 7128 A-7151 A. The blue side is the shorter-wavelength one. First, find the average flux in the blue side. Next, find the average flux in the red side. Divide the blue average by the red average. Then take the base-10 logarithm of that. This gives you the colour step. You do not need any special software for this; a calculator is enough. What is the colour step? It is 0.012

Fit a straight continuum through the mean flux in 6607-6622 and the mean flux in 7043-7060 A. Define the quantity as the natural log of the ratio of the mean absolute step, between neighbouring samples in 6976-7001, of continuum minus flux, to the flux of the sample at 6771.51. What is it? -4.4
